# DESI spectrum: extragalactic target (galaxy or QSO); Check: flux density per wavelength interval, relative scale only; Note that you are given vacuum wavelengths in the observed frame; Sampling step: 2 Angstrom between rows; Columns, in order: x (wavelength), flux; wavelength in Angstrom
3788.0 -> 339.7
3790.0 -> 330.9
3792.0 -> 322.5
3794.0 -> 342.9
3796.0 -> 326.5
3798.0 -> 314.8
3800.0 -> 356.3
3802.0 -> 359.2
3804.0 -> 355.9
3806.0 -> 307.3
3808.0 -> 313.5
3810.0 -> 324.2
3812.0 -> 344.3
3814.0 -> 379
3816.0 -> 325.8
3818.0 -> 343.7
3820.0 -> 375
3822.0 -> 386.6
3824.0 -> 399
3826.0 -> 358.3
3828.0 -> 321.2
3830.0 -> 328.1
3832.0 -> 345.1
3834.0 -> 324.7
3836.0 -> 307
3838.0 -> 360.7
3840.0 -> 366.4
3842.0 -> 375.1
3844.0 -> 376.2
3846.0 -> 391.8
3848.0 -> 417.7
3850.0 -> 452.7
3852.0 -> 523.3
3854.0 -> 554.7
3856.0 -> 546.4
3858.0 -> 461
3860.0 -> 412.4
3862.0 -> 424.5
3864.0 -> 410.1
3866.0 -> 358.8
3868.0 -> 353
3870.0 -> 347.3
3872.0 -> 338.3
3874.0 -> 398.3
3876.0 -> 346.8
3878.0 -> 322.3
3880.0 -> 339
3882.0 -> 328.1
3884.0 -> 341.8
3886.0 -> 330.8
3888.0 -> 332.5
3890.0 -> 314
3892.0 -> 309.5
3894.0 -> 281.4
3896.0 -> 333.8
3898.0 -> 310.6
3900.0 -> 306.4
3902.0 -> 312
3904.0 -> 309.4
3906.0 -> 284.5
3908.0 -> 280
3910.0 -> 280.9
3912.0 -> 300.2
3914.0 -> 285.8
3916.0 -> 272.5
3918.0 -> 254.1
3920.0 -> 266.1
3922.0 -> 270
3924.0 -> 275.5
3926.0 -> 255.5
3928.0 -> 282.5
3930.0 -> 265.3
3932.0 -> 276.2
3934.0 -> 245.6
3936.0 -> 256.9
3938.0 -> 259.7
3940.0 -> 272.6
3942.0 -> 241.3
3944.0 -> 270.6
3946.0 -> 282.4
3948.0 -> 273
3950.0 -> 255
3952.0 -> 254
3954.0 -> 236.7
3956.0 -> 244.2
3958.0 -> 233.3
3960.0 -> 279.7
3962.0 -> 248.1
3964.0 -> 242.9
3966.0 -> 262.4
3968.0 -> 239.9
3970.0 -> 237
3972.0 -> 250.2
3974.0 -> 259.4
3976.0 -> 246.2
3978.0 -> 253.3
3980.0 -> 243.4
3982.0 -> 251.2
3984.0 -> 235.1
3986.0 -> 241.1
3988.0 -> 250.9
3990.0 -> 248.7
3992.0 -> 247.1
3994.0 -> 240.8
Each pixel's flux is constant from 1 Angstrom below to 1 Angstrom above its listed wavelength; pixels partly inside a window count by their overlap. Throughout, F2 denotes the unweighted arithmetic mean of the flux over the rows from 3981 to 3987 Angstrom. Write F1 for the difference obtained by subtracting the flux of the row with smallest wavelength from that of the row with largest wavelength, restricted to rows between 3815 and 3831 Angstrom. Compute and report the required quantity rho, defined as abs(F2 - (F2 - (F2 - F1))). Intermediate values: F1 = 2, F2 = 242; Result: 240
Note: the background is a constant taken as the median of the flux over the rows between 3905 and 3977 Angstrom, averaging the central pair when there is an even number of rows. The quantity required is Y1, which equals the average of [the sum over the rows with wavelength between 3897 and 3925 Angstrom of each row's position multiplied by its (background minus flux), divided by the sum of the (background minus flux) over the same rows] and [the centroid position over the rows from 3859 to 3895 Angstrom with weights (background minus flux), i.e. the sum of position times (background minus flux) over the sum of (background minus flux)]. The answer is 3889.7 Angstrom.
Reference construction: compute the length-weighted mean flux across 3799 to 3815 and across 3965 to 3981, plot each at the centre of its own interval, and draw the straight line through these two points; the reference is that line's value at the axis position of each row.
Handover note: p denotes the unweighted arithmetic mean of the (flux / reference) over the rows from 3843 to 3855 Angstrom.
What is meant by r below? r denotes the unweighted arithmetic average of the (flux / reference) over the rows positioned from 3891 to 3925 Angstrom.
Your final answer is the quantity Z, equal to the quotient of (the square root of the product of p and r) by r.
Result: 1.18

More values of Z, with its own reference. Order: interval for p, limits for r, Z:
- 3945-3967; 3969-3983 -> 0.99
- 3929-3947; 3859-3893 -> 0.92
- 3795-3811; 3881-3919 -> 0.96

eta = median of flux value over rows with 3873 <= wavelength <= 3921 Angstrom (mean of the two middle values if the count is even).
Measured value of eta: 310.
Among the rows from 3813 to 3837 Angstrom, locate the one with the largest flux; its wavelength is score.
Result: 3824.0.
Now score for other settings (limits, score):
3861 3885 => 3862.0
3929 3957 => 3946.0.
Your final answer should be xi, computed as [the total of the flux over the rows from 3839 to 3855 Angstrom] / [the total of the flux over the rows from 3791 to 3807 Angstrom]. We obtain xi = 1.29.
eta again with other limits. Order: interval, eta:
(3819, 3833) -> 358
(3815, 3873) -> 375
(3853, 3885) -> 356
